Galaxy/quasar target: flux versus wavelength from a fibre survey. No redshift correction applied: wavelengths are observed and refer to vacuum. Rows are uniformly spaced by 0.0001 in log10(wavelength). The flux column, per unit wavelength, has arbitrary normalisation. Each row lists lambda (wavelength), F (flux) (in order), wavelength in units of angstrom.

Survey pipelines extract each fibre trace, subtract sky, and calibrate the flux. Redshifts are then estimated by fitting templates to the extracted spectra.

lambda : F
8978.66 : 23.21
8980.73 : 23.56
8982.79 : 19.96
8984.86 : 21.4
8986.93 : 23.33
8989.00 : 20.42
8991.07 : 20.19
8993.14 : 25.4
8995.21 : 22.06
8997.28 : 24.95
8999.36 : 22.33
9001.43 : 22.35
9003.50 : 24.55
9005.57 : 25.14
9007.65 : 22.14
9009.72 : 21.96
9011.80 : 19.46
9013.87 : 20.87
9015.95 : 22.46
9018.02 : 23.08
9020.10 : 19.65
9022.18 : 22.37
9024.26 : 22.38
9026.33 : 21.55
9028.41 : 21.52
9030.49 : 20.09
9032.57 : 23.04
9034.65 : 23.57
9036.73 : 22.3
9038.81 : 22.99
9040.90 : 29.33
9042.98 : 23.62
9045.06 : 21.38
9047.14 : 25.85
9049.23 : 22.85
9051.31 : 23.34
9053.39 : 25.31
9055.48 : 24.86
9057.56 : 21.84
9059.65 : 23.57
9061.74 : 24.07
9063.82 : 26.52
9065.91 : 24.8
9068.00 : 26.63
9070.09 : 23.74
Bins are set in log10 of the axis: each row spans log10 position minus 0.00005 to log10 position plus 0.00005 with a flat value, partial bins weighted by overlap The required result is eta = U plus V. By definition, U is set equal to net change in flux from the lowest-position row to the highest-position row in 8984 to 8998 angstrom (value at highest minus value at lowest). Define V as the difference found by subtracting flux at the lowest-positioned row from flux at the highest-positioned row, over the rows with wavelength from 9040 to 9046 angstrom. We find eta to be -4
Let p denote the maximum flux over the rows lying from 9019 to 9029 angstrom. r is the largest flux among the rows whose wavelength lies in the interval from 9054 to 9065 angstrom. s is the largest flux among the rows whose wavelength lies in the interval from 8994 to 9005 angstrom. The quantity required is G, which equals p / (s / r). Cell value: 24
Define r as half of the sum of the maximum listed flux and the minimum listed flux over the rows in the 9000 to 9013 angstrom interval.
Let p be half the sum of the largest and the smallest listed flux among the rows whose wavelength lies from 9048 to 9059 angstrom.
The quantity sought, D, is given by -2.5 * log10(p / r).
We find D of -0.06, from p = 23.6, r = 22.3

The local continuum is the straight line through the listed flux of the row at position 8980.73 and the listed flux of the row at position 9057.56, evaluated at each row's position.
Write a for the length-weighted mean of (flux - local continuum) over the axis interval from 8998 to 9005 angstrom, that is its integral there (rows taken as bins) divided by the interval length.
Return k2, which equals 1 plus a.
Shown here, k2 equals 1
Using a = 0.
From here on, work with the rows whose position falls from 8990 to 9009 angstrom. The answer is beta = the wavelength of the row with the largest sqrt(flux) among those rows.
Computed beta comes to 8993.14 angstrom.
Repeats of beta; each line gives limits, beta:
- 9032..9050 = 9040.90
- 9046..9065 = 9063.82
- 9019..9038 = 9034.65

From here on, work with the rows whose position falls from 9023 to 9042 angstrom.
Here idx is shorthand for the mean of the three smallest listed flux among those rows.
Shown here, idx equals 21.1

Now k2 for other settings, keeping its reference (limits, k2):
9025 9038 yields 1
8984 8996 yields 0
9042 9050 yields 2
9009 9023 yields 0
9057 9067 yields 4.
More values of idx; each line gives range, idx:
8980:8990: 20.6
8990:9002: 21.5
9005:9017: 20.8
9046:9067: 22.7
